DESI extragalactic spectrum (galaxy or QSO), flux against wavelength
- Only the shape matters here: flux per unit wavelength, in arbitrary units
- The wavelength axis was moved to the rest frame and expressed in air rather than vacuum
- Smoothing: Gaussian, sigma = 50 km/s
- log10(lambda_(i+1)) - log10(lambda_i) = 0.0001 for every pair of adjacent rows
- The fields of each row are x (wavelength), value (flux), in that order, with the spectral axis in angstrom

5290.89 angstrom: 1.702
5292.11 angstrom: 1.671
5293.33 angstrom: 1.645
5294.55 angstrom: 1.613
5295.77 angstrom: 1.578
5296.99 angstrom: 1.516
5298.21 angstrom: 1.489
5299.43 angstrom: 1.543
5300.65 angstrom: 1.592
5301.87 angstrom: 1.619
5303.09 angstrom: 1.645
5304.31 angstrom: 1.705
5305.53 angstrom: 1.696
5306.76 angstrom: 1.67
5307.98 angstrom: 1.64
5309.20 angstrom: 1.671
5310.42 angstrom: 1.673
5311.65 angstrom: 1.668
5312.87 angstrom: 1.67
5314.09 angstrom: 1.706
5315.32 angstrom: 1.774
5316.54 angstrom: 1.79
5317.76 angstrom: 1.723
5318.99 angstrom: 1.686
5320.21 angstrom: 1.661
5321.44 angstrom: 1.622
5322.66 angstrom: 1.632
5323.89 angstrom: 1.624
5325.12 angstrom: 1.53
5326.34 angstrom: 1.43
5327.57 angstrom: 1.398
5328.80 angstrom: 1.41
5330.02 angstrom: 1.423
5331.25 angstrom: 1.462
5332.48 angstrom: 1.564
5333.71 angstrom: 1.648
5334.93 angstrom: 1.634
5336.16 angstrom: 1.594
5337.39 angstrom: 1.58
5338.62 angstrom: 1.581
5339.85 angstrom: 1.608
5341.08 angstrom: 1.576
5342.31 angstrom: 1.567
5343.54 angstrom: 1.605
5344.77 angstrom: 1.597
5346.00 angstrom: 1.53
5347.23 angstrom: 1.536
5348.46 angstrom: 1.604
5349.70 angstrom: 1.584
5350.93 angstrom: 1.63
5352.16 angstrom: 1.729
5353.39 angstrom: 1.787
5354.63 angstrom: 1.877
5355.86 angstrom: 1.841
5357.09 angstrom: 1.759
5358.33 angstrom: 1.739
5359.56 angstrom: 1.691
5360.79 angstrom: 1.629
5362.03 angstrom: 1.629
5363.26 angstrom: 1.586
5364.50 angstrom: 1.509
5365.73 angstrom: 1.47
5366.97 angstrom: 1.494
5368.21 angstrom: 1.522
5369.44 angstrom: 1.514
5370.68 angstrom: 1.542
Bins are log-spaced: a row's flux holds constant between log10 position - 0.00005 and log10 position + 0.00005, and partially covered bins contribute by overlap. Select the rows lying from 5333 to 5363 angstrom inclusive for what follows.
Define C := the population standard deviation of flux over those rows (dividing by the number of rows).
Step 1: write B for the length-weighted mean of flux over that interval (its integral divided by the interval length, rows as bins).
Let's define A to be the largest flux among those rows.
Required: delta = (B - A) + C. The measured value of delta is -0.138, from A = 1.877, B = 1.65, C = 0.09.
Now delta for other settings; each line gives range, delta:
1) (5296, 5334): -0.077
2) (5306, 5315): -0.015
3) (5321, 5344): -0.015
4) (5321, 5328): 0.004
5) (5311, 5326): -0.053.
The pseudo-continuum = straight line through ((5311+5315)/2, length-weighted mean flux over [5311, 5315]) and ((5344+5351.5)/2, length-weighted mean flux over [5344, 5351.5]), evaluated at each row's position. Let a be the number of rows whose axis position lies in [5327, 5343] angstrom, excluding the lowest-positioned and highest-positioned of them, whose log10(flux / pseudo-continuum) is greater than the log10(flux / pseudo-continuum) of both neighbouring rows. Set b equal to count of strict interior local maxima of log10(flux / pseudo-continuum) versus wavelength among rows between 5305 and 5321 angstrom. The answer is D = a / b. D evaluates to 1.0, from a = 2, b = 2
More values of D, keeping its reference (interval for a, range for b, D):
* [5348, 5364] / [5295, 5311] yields 2.0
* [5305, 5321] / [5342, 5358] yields 0.7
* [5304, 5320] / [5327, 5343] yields 1.0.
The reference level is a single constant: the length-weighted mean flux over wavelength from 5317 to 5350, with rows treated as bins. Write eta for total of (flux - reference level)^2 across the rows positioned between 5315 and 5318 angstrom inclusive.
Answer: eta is 0.112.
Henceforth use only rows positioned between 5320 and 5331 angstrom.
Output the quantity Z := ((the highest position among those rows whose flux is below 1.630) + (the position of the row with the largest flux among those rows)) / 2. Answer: 5325.1 angstrom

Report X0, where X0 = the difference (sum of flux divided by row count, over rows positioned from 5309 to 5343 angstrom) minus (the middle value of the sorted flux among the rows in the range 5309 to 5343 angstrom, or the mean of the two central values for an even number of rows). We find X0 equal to -0.02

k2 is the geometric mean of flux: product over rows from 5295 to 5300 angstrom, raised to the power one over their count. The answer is 1.53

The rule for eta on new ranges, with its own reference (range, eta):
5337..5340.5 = 0.002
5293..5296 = 0.007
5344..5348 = 0.004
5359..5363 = 0.021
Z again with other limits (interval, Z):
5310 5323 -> 5319.0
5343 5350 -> 5346.6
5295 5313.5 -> 5303.1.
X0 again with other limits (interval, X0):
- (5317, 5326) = 0.01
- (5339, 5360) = 0.05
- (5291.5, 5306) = -0.01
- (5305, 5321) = 0.02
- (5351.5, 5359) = 0.02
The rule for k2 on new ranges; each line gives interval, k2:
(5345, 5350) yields 1.56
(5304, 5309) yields 1.68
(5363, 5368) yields 1.51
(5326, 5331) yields 1.42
